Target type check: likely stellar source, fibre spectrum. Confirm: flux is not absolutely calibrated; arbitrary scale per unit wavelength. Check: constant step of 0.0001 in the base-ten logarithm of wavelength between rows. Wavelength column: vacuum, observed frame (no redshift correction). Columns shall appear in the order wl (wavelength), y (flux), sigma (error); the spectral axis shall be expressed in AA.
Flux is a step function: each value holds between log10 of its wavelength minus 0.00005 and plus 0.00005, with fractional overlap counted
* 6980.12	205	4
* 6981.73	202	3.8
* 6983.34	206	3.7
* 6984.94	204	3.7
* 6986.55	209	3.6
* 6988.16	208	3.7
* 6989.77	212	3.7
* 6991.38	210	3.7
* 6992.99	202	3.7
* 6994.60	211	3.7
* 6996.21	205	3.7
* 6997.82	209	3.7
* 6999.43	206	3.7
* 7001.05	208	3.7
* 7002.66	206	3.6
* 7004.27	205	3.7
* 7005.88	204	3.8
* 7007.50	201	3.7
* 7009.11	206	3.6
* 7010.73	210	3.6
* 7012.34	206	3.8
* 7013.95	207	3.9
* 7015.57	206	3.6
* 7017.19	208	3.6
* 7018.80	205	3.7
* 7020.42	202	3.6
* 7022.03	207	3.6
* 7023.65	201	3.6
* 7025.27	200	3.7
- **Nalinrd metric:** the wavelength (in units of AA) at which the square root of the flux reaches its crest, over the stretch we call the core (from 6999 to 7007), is 7001.05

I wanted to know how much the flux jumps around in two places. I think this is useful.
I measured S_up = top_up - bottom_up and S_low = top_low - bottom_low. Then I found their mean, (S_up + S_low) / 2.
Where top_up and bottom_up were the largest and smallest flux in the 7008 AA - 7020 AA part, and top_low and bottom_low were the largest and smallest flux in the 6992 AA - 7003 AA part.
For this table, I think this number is 7.0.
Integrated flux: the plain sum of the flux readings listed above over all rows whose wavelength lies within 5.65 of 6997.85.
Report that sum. 1447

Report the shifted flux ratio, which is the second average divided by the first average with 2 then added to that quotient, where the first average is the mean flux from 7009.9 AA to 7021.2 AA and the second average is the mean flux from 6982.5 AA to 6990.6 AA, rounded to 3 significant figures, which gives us 3.01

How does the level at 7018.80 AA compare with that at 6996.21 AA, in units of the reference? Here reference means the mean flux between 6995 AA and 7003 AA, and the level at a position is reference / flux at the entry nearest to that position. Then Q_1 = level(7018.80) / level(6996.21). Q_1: 1.000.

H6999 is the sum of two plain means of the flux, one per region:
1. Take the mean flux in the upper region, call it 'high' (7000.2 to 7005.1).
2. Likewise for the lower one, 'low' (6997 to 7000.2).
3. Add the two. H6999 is 414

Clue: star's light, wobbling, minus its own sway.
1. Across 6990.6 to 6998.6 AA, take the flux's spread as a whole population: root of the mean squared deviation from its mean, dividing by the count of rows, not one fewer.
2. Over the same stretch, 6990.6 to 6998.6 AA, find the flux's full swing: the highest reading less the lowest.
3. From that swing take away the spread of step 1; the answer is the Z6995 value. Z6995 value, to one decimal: 5.6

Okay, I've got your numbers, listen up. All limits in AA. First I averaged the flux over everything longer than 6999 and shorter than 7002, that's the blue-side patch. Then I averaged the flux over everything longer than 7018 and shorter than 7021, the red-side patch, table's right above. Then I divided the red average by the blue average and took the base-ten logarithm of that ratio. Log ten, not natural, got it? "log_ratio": -0.007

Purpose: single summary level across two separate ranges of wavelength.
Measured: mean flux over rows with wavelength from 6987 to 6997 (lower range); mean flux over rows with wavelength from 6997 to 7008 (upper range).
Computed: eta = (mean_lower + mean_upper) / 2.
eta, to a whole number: 207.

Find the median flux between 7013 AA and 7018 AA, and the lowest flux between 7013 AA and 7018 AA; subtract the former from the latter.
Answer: -1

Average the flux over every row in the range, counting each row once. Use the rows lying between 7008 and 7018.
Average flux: 207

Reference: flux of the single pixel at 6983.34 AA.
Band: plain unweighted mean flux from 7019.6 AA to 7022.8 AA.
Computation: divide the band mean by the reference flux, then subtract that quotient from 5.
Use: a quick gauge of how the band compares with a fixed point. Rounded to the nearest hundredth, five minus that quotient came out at 4.01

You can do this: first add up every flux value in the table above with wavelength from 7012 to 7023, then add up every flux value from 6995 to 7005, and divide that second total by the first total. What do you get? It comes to 0.86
